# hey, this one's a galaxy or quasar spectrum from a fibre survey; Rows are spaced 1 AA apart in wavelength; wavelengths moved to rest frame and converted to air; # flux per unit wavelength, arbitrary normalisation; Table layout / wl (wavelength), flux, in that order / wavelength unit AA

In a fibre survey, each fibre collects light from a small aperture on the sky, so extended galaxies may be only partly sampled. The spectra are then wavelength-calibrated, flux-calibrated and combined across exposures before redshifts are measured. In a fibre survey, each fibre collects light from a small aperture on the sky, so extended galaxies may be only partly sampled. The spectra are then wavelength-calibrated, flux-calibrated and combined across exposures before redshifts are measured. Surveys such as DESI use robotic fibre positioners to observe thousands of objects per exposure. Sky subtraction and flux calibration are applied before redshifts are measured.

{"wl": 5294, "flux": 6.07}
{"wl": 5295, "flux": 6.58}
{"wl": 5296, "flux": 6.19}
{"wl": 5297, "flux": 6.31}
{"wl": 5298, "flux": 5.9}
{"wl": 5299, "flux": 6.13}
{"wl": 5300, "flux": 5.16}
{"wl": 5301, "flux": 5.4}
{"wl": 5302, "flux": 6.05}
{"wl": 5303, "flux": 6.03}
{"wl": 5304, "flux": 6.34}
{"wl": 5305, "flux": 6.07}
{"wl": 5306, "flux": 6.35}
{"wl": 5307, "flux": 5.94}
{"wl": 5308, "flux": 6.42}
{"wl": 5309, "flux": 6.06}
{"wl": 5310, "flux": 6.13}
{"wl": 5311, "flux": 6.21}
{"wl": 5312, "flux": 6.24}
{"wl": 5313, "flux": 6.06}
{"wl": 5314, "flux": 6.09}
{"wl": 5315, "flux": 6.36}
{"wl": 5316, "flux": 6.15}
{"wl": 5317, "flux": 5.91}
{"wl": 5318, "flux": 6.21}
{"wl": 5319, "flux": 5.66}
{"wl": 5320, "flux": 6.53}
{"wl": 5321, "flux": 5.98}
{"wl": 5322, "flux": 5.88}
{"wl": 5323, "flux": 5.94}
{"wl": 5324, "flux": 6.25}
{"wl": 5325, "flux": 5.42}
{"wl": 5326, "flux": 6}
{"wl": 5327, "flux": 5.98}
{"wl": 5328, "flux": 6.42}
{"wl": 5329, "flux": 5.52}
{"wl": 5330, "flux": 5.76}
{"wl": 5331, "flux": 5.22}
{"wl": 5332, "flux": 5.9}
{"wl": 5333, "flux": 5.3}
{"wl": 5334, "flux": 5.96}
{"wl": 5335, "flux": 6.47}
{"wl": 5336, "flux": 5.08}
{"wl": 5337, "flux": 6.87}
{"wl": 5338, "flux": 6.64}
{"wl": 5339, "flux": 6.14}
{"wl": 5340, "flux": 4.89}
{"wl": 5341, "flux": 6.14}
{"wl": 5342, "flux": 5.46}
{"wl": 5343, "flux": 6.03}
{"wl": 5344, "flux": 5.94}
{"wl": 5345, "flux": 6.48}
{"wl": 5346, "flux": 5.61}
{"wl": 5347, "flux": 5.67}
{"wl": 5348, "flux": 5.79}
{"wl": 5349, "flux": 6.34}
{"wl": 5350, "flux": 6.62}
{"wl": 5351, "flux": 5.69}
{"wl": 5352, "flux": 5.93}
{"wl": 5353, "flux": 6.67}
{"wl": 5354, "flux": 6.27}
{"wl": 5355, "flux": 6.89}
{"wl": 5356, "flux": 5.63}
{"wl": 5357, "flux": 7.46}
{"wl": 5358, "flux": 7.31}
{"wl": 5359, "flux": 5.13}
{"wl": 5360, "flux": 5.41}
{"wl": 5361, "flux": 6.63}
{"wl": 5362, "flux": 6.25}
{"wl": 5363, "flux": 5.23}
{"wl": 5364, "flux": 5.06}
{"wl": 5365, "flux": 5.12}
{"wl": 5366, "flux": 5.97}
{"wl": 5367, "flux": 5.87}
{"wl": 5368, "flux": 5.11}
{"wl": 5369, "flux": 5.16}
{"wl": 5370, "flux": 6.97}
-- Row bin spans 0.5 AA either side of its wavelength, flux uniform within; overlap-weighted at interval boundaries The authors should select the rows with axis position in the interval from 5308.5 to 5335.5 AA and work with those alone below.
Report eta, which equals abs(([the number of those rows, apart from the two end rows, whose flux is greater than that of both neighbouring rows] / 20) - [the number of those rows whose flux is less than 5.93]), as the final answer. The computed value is 8.55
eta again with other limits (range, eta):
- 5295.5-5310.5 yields 2.70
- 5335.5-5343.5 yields 2.90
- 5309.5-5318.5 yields 0.90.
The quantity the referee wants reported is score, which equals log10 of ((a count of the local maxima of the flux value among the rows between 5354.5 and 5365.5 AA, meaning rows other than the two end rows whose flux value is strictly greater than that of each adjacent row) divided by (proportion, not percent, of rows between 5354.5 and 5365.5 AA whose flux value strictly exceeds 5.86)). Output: 0.643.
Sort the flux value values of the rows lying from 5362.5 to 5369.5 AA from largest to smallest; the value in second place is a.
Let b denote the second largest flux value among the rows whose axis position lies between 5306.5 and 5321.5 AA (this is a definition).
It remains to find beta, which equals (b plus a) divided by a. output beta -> 2.09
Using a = 5.87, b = 6.42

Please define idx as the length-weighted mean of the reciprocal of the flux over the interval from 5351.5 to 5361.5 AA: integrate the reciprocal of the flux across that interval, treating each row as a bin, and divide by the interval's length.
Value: 0.160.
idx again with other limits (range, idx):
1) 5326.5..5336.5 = 0.175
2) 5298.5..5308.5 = 0.168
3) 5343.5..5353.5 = 0.165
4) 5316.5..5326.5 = 0.168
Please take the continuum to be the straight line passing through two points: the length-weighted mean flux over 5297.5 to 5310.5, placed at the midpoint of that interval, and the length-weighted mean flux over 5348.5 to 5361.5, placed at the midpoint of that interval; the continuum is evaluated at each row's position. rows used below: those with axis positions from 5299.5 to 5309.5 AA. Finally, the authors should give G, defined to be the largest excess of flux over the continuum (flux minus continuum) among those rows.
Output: 0.4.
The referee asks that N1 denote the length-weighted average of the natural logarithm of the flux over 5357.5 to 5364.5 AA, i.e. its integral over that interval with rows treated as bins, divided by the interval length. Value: 1.76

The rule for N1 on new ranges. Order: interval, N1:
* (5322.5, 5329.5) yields 1.78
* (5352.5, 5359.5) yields 1.86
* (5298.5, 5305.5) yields 1.77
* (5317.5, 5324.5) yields 1.80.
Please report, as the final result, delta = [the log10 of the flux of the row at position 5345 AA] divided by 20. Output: 0.0406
